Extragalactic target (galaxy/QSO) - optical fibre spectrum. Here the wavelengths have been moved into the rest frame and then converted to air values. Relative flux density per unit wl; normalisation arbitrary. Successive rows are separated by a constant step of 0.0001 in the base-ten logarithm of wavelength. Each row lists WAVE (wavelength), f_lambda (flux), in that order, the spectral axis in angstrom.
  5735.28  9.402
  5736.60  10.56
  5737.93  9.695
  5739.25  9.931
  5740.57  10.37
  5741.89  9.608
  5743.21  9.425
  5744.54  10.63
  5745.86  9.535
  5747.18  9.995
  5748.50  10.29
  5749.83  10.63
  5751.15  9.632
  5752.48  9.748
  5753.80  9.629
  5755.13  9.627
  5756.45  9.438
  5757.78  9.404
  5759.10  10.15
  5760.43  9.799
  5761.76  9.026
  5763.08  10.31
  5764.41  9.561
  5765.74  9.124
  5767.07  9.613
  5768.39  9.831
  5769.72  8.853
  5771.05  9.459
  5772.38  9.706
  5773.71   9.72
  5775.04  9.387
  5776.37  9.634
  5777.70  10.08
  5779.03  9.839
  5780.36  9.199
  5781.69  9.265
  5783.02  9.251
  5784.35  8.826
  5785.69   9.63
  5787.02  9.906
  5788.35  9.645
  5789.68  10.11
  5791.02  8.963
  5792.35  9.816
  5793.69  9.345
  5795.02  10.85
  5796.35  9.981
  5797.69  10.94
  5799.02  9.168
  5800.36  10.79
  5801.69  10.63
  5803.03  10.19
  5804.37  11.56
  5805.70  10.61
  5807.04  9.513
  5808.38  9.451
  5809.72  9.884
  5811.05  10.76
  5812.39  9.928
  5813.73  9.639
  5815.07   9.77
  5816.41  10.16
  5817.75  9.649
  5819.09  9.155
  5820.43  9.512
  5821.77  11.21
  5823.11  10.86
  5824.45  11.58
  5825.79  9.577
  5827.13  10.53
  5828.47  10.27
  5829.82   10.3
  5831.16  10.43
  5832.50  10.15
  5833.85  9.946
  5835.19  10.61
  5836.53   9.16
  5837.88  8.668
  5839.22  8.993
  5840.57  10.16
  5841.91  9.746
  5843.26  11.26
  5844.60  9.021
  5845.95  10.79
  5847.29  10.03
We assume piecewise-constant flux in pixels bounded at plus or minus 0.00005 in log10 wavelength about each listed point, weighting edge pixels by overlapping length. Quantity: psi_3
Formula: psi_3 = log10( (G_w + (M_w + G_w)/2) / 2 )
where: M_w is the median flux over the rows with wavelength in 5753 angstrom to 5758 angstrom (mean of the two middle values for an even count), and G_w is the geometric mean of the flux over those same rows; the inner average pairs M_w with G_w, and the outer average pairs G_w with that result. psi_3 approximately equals 0.98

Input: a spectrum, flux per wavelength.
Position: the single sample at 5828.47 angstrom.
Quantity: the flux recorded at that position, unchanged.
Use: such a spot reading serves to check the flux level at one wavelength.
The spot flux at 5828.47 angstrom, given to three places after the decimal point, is 10.270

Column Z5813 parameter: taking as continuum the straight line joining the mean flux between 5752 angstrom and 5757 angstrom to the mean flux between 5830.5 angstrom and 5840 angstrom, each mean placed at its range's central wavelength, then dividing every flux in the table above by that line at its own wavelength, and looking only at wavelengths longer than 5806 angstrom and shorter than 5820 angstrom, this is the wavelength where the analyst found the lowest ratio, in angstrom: 5819.09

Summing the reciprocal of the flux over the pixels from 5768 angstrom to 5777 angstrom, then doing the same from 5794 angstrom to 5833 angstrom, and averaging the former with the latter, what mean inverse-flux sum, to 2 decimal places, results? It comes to 1.79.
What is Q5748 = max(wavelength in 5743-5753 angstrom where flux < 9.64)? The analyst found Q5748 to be 5751.15 angstrom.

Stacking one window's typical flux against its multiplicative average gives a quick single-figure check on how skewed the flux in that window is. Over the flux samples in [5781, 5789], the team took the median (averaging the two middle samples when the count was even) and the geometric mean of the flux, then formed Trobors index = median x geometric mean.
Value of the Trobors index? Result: 89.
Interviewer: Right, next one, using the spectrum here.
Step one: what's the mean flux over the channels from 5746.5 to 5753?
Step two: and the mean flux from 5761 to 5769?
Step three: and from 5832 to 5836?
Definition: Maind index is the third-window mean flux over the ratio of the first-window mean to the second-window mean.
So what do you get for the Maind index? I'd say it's 9.7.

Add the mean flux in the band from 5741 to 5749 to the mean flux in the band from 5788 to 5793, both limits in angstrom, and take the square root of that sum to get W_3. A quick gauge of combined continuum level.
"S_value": 4.42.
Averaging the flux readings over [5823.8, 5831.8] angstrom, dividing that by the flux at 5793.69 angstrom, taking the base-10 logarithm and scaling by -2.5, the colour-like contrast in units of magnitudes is -0.12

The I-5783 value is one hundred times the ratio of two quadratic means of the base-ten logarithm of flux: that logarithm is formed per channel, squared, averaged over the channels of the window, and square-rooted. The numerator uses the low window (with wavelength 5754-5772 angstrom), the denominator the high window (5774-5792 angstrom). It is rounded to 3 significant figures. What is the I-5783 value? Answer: 100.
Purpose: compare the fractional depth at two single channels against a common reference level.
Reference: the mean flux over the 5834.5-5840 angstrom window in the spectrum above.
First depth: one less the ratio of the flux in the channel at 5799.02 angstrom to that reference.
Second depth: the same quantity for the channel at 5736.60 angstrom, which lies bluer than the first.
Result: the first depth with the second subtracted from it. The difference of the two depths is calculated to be 0.15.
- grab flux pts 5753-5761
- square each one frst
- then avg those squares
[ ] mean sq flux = 94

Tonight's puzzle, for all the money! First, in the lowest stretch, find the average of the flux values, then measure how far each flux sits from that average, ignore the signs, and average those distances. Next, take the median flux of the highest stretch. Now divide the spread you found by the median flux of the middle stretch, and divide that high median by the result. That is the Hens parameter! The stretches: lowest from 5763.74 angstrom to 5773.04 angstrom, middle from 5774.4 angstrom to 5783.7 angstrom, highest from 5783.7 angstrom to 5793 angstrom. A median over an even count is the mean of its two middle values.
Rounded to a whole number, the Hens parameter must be 344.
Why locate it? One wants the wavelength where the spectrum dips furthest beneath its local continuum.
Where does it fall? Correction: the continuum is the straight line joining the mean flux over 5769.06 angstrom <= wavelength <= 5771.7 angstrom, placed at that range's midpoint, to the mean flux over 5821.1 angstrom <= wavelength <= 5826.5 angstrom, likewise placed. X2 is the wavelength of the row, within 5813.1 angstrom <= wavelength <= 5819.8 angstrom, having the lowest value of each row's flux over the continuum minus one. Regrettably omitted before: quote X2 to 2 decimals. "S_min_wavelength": 5819.09 angstrom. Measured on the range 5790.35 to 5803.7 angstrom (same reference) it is 5799.02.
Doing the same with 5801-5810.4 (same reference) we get 5808.38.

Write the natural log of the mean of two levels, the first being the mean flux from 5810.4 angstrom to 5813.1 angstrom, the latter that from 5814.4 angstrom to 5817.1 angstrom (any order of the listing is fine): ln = 2.32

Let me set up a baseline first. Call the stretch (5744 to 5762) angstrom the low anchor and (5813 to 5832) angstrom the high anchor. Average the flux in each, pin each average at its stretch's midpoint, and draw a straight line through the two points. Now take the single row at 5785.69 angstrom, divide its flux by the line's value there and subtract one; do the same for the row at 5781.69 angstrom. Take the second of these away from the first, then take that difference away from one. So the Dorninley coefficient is 0.965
